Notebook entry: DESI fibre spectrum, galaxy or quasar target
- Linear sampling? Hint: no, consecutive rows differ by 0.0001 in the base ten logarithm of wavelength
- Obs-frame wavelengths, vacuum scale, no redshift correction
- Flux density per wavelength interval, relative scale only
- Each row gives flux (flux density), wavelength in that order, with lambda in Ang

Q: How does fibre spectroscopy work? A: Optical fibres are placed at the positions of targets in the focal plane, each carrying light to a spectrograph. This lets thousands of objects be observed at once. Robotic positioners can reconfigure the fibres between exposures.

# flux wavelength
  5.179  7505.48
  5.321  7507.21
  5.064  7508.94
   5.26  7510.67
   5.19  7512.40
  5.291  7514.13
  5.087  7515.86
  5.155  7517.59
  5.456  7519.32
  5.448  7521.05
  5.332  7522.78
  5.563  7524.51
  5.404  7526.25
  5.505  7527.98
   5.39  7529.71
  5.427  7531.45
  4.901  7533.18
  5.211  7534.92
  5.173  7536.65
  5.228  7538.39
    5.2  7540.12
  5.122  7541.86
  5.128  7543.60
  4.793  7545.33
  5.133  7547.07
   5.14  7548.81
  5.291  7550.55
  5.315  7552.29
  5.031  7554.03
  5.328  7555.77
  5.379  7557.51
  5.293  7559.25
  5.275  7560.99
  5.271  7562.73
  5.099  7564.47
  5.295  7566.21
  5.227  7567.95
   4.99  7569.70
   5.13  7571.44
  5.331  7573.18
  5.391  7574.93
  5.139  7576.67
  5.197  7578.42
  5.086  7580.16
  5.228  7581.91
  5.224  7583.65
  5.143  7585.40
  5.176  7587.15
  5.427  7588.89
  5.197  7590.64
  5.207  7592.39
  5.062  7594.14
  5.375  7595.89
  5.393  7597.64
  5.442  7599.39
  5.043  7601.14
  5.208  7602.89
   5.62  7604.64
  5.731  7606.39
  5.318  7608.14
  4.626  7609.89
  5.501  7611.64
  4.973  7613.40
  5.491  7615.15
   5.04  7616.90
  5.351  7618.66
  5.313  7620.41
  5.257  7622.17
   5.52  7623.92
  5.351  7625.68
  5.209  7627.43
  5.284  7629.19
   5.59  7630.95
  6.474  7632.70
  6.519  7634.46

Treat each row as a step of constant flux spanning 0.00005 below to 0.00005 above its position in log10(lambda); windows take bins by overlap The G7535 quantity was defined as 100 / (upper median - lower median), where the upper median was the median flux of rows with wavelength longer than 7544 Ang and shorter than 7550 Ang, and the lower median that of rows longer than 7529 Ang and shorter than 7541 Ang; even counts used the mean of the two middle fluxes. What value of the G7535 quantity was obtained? -1282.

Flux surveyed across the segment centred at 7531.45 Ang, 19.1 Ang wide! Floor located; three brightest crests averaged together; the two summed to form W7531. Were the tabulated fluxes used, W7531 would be 10.4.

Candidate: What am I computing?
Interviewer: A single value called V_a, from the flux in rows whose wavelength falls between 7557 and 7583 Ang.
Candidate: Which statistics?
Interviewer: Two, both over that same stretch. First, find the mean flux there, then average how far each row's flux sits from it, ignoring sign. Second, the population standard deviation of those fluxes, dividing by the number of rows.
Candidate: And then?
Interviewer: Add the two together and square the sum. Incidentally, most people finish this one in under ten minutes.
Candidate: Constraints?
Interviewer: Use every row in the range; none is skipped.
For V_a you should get 0.04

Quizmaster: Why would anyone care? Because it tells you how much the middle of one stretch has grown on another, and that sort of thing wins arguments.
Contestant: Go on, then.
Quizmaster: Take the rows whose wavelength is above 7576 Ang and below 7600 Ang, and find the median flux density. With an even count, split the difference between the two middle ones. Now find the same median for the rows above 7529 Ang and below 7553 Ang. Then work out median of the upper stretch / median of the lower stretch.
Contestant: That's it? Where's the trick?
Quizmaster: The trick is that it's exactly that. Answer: 1.00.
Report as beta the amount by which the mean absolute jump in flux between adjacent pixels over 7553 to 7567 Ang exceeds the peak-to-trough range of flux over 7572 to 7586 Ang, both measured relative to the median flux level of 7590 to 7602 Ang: -0.19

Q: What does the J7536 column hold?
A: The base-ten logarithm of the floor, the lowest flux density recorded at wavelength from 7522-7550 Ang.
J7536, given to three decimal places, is 0.681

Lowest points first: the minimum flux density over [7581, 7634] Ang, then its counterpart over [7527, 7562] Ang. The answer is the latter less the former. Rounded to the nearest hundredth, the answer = 0.17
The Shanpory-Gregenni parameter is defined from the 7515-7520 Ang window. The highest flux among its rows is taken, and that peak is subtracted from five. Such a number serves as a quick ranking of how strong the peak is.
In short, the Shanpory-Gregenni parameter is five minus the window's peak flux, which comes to -0.46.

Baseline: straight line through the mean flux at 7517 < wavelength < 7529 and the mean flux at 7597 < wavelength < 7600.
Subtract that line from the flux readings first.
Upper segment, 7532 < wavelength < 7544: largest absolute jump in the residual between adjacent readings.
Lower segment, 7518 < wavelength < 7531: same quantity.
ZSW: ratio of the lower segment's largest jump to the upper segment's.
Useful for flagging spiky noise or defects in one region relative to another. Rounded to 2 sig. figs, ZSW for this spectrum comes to 0.75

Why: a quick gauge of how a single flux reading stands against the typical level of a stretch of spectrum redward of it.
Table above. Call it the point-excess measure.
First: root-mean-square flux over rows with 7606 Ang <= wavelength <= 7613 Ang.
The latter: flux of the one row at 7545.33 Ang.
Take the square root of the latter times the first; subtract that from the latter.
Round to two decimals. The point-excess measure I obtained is -0.25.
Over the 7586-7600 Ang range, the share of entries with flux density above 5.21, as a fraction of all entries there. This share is 0.50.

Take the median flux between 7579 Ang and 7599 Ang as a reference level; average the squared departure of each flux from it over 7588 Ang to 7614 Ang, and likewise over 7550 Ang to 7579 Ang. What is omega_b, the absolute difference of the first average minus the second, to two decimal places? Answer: 0.06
